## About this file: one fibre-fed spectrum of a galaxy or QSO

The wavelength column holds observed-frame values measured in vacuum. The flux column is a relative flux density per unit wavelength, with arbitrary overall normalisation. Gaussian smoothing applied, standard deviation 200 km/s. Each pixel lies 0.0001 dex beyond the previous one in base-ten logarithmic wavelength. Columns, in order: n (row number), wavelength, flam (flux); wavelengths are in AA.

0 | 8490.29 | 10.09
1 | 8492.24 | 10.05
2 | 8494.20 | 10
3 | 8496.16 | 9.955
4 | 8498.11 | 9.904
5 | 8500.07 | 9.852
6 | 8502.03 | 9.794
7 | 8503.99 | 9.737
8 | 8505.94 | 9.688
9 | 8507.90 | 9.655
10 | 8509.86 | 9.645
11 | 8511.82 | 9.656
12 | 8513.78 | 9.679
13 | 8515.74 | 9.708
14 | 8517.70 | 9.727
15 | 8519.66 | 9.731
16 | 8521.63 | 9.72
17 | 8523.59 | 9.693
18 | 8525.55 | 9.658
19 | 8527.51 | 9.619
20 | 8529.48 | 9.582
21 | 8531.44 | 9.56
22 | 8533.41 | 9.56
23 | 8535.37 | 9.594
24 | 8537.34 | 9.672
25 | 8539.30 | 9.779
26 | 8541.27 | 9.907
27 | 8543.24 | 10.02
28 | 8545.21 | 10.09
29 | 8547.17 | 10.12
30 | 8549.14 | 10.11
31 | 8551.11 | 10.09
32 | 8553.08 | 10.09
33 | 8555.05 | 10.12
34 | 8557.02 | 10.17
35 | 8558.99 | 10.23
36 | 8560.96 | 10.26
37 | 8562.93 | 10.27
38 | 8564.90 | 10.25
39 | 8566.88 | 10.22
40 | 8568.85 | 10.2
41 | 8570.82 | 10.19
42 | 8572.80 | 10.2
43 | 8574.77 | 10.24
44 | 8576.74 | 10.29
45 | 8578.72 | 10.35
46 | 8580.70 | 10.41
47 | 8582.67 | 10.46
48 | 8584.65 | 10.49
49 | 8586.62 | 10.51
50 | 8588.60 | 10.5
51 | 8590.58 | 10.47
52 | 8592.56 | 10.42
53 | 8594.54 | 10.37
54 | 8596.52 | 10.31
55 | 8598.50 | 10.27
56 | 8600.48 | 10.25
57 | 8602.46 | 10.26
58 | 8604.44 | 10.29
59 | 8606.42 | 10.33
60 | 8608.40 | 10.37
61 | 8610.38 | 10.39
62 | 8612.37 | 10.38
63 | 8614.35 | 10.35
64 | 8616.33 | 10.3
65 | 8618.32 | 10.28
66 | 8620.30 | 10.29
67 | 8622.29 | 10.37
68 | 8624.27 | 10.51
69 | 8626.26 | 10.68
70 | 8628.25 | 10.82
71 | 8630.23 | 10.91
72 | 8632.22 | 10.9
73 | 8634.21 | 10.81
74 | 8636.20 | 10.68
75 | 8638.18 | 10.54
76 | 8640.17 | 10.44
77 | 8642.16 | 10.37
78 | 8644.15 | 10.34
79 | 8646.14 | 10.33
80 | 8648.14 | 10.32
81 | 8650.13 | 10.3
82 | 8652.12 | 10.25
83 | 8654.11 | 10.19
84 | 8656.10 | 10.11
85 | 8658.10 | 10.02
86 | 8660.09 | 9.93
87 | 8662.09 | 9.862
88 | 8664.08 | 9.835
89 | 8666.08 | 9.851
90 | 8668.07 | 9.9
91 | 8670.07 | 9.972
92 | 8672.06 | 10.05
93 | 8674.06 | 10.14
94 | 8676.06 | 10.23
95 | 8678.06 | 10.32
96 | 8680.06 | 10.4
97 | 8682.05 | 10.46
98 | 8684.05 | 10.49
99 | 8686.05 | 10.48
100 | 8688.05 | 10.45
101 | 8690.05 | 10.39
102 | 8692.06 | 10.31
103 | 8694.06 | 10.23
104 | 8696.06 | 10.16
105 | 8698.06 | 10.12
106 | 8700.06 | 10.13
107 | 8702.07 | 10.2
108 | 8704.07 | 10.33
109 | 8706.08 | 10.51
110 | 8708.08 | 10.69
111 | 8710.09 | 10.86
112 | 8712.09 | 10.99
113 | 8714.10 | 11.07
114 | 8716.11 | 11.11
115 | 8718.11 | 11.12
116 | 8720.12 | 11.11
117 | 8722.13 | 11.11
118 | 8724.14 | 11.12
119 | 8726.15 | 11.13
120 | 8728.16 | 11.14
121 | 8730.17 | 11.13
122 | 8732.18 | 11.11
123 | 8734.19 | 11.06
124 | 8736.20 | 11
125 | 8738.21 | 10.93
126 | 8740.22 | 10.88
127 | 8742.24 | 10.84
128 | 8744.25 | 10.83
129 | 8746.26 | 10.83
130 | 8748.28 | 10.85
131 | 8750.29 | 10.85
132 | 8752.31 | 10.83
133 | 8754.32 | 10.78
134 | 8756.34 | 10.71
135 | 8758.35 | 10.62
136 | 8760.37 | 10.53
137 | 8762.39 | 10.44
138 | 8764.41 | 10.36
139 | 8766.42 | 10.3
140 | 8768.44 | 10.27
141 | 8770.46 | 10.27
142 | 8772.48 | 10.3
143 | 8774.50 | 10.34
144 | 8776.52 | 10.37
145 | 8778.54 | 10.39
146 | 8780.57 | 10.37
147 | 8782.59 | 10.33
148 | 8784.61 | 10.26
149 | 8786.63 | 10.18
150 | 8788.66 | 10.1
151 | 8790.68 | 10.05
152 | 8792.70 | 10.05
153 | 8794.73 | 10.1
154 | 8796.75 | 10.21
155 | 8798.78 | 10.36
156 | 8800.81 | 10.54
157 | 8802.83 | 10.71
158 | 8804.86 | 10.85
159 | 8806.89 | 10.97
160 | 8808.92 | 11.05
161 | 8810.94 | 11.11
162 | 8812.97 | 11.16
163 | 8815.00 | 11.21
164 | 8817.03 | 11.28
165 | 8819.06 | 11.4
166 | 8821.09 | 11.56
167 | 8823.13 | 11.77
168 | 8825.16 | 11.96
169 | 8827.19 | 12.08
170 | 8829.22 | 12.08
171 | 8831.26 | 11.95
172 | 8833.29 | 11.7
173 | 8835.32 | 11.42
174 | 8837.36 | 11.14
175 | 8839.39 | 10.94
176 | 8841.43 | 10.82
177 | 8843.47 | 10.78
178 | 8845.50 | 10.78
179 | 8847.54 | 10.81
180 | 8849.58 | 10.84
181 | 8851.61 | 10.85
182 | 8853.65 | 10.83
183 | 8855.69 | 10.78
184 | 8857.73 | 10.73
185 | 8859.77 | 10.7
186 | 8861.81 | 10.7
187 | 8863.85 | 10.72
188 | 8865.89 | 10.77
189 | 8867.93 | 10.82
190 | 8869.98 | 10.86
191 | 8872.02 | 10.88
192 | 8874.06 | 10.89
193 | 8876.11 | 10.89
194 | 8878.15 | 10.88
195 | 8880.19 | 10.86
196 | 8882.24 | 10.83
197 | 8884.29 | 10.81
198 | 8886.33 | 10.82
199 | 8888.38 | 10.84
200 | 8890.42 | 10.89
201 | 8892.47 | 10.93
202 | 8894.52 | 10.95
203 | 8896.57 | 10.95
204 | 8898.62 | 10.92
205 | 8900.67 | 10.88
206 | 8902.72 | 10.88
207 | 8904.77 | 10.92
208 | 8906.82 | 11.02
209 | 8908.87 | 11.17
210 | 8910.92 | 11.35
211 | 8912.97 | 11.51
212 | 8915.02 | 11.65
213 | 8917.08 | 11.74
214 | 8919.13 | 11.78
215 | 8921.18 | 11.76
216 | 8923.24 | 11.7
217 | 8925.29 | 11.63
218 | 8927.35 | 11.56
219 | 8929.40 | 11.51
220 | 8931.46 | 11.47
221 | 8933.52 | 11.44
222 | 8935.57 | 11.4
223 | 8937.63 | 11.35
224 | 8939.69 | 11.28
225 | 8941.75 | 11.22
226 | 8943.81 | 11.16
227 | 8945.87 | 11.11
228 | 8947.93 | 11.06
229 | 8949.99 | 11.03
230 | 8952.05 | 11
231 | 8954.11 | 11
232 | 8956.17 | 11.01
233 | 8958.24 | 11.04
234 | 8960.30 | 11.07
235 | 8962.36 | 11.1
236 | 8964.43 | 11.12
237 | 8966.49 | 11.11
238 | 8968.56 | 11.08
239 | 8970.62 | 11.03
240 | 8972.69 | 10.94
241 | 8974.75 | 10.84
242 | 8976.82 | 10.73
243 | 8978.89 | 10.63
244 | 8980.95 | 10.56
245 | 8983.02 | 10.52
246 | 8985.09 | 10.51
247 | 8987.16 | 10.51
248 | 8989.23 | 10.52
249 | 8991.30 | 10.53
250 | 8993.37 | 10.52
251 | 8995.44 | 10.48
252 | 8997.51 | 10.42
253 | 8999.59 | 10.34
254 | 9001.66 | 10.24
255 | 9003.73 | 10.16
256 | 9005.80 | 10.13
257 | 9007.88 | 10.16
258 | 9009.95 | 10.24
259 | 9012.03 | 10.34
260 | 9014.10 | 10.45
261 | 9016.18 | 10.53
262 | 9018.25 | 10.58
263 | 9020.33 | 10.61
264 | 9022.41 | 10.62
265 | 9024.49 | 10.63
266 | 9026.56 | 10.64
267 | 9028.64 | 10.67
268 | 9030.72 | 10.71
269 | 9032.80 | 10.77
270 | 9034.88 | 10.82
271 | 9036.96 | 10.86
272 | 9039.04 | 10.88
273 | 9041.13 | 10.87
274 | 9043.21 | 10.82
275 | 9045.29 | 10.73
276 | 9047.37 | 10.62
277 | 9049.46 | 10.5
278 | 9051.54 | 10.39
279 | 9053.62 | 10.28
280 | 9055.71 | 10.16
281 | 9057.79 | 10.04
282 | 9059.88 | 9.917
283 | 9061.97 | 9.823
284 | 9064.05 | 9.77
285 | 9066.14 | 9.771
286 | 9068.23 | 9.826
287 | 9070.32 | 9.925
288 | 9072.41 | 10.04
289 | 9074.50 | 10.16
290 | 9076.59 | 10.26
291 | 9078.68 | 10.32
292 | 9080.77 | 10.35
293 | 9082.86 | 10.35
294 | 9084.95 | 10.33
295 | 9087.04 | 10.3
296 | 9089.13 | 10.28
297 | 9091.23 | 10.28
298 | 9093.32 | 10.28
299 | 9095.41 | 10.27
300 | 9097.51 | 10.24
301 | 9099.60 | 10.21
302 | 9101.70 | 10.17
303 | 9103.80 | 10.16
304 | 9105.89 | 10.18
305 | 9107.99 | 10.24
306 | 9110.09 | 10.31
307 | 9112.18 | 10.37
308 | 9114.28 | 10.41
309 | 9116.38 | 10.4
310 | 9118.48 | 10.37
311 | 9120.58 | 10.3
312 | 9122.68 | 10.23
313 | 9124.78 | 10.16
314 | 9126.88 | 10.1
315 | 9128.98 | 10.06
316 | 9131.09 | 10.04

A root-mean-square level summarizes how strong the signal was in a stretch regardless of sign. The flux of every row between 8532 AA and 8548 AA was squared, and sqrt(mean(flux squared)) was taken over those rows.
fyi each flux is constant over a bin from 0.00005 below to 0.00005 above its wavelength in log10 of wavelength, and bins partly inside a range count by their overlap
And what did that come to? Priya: 9.8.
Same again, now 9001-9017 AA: 10.3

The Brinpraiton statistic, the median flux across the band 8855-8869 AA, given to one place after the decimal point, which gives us 10.7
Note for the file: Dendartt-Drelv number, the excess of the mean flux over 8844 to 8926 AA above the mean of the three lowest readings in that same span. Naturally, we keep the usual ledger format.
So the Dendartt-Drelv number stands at 0.3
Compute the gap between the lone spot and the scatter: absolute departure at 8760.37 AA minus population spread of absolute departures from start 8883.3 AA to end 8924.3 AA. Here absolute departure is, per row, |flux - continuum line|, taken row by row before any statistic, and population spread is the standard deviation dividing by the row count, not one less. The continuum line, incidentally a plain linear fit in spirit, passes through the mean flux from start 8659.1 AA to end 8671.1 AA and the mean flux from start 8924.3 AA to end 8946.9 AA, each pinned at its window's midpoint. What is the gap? 0.0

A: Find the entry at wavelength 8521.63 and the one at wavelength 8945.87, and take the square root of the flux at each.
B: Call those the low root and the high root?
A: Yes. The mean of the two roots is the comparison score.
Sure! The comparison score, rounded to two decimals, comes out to 3.23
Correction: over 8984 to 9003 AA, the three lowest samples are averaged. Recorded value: 10.3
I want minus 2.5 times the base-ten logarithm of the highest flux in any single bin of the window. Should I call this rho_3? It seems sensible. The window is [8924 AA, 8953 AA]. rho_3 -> -2.66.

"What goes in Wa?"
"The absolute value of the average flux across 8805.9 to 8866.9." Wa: 11.2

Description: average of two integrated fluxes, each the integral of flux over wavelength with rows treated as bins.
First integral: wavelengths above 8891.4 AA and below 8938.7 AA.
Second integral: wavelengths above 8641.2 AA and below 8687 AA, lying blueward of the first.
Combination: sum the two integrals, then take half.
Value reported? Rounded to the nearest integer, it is 501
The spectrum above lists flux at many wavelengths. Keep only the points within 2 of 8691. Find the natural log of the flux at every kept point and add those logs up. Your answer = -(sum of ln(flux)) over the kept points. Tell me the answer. -4.67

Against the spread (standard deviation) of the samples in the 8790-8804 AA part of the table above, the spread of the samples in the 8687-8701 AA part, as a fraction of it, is 0.51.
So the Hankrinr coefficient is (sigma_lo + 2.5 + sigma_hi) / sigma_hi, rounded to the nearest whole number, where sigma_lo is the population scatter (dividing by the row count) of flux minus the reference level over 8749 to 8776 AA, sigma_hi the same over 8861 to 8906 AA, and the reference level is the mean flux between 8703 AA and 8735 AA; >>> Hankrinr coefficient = 43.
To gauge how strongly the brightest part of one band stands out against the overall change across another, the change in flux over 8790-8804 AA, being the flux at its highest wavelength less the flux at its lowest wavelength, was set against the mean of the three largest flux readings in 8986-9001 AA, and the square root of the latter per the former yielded 4.0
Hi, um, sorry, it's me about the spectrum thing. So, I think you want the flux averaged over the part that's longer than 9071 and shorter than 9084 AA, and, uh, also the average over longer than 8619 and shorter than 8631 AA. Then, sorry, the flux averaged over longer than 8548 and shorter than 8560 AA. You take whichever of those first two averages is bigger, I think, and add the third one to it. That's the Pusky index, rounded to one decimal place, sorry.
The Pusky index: 20.7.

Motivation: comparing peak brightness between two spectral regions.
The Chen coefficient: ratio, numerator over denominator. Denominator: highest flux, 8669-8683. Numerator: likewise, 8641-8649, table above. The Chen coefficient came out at 0.99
